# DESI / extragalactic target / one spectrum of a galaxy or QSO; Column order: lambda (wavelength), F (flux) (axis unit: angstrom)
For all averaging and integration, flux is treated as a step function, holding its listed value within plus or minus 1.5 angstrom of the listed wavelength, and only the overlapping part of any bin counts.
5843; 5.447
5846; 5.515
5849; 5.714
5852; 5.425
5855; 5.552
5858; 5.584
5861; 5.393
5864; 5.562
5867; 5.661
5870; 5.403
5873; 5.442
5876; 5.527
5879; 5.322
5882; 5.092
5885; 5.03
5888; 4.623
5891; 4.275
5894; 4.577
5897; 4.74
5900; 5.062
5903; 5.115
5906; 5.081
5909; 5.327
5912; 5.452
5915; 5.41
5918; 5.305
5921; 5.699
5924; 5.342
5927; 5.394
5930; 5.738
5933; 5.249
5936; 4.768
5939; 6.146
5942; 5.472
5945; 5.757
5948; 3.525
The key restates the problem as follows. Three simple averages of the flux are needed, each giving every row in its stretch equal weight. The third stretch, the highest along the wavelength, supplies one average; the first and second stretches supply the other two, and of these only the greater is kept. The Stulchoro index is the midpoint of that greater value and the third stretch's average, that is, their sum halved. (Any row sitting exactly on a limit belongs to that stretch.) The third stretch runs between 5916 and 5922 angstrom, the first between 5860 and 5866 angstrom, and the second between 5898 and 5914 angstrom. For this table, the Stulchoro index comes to 5.49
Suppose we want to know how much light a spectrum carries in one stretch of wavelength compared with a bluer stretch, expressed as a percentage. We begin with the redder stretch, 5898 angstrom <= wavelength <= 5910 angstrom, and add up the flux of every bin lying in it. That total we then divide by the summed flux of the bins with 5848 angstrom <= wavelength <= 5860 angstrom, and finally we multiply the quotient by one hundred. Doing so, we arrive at 92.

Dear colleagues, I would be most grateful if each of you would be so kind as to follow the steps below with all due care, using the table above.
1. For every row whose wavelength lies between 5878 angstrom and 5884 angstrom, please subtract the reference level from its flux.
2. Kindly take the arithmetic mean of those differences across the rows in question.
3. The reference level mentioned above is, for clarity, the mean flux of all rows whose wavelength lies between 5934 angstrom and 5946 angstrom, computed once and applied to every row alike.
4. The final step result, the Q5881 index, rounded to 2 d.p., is -0.33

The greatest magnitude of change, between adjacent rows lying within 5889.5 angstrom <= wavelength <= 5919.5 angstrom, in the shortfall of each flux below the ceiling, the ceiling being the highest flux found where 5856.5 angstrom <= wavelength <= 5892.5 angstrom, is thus 0.32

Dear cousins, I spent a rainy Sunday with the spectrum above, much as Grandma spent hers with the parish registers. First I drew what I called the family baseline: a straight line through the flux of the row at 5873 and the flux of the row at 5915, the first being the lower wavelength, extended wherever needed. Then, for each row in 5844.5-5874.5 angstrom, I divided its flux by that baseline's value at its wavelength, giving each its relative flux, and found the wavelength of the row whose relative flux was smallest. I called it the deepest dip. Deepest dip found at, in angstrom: 5861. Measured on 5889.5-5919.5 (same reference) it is 5891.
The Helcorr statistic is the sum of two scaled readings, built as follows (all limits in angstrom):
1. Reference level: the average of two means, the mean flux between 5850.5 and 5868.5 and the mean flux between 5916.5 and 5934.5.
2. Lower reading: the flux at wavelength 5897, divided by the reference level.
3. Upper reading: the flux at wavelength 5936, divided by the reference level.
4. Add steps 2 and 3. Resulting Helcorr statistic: 1.73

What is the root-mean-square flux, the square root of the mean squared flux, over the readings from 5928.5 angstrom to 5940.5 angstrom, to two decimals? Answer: 5.50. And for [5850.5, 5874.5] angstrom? 5.50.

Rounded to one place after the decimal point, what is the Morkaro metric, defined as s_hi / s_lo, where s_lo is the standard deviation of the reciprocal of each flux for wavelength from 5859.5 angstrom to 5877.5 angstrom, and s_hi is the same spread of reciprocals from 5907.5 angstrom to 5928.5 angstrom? 1.3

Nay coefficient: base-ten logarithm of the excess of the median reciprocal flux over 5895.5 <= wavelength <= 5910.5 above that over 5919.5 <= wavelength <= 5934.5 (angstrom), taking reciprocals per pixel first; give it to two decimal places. -1.94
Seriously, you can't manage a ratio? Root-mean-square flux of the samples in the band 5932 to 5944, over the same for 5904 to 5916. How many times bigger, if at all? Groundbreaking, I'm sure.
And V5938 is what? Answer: 1.02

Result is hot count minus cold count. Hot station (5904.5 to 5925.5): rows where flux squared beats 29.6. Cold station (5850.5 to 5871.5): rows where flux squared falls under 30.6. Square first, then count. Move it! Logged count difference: -1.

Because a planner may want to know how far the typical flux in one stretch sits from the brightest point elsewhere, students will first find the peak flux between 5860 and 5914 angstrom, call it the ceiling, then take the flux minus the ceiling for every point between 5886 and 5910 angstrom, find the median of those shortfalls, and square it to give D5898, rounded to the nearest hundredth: 0.58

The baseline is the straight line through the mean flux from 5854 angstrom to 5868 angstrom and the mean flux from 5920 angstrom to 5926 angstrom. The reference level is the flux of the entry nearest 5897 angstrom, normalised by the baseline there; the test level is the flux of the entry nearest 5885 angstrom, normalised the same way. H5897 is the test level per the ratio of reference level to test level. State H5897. 0.96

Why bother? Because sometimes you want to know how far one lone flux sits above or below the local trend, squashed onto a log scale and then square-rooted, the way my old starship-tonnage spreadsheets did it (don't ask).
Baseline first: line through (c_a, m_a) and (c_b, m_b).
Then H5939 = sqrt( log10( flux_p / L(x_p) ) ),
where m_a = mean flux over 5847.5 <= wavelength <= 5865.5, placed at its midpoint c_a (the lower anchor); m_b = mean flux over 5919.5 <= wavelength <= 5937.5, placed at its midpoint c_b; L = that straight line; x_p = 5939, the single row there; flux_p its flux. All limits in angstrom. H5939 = 0.25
